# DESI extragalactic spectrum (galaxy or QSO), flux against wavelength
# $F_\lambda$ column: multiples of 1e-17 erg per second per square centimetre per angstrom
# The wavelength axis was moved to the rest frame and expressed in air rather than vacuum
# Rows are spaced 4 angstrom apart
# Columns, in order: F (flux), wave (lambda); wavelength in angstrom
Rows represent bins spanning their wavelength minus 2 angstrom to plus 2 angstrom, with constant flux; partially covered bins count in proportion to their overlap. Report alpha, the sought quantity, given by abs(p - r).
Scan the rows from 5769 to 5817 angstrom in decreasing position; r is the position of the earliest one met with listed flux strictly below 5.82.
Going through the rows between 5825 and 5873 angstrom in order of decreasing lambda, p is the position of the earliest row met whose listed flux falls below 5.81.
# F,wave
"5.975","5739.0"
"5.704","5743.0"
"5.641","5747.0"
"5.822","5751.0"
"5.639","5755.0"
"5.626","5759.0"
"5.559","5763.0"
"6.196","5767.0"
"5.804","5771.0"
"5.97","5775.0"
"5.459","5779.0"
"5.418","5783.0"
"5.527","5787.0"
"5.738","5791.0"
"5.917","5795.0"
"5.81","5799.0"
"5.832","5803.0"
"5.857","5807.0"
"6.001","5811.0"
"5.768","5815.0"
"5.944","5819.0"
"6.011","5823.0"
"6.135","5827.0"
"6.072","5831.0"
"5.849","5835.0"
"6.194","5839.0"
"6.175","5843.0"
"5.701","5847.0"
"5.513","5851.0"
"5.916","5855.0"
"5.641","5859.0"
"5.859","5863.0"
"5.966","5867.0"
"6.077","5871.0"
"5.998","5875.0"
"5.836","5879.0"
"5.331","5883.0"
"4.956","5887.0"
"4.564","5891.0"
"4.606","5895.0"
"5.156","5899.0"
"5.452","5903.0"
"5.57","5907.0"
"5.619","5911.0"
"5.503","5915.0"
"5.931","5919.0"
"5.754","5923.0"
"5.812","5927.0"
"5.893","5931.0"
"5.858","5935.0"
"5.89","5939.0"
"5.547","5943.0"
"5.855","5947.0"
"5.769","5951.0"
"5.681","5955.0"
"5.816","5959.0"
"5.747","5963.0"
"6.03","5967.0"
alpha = 44 angstrom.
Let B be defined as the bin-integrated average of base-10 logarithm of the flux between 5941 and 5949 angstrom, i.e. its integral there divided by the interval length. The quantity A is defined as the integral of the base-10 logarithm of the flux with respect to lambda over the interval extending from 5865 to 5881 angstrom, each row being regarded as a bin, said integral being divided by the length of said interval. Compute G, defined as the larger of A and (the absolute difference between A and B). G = 0.7759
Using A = 0.776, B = 0.756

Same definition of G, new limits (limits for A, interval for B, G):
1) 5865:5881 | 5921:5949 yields 0.7759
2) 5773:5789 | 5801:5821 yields 0.7474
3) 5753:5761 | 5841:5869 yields 0.7507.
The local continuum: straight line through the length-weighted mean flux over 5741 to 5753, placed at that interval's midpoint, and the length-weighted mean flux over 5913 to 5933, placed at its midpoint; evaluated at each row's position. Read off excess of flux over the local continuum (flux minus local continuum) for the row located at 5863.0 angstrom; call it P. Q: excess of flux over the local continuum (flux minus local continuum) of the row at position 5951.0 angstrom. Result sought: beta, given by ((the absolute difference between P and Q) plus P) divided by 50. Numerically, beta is 0.0044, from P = 0.10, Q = -0.02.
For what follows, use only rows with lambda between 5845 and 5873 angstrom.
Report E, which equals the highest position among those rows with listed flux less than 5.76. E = 5859.0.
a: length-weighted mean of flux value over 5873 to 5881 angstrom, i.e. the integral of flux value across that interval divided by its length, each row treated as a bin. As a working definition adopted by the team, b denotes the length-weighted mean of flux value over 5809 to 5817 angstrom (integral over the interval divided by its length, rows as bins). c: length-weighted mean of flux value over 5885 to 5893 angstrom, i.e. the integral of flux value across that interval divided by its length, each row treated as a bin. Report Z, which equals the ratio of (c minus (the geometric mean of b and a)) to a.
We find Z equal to -0.19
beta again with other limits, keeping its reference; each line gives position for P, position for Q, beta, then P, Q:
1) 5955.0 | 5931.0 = 0.0022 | -0.11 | 0.11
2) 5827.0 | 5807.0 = 0.0132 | 0.39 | 0.12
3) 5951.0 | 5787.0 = 0.0034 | -0.02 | -0.21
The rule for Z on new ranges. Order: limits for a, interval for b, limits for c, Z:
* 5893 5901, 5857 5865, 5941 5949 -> 0.08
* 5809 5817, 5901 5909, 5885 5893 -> -0.16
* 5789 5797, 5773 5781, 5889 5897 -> -0.20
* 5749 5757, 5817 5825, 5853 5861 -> -0.01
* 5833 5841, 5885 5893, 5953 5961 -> 0.07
